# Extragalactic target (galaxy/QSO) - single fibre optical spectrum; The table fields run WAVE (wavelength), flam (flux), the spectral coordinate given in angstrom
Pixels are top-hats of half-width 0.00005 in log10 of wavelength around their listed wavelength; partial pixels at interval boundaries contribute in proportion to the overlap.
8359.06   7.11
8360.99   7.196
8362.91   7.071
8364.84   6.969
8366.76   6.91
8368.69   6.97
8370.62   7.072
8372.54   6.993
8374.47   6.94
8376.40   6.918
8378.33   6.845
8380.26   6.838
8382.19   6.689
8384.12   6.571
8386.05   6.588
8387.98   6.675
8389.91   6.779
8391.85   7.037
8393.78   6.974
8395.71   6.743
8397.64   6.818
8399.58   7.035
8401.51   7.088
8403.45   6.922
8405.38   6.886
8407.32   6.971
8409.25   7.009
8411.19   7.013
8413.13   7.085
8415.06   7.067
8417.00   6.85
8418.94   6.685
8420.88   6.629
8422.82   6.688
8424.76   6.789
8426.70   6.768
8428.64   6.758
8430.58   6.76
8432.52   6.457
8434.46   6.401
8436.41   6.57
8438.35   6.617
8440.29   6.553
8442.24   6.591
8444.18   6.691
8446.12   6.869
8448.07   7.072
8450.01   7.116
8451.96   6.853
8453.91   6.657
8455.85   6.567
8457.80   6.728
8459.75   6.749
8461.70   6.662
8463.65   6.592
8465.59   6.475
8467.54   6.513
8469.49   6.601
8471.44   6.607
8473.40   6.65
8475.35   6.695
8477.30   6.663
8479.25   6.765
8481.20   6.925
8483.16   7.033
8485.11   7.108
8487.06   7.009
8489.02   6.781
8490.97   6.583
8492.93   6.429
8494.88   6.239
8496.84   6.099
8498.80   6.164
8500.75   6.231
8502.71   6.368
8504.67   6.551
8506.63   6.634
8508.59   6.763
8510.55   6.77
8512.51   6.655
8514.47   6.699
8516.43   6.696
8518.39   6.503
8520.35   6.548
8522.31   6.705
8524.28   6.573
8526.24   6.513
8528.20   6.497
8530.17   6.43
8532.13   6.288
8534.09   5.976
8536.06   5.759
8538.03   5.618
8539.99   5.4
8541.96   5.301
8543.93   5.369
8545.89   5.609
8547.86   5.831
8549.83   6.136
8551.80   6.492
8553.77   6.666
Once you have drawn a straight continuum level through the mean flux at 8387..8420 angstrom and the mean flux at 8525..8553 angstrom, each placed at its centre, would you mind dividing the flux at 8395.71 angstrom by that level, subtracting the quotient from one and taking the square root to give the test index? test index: 0.18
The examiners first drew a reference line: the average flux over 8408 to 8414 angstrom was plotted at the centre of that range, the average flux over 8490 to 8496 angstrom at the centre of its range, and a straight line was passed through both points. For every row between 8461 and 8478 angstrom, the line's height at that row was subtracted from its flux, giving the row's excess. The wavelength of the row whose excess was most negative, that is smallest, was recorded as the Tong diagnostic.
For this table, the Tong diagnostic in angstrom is 8465.59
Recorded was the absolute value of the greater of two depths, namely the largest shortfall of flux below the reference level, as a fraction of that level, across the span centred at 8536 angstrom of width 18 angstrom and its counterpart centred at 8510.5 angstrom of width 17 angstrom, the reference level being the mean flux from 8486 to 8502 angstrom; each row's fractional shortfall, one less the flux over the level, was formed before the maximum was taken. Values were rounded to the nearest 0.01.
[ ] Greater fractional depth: 0.18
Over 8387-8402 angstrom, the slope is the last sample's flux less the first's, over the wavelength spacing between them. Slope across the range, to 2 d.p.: 0.03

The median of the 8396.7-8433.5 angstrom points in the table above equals 6.85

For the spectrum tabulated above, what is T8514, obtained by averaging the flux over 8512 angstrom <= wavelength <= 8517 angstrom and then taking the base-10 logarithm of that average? 0.825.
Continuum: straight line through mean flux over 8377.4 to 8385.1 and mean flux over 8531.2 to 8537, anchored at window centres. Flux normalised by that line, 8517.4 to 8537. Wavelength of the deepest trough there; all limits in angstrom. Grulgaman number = 8536.06 angstrom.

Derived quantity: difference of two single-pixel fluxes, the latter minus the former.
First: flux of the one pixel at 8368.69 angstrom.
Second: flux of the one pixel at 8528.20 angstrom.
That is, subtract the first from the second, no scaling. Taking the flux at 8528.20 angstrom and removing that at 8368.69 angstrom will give -0.47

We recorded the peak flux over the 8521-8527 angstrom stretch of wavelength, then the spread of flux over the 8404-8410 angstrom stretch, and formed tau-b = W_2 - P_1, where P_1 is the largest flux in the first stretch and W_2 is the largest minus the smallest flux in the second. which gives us -6.58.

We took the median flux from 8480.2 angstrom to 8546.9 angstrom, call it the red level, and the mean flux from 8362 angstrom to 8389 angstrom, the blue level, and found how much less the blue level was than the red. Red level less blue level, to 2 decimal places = -0.35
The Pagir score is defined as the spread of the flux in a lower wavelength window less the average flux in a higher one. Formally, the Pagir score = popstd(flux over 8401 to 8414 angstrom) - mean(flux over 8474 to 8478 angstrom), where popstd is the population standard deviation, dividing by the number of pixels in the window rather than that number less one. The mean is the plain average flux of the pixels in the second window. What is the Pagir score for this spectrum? -6.61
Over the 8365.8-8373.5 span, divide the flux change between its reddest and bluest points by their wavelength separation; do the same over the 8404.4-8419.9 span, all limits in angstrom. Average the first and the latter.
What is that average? 0.00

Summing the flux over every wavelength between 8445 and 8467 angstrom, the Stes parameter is 74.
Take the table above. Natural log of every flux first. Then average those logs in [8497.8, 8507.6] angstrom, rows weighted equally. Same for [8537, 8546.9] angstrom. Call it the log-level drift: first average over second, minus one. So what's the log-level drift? 0.09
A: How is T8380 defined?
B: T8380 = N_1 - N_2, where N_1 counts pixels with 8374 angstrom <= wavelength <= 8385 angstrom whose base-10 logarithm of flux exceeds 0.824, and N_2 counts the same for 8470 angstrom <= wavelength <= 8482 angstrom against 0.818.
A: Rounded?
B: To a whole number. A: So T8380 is -1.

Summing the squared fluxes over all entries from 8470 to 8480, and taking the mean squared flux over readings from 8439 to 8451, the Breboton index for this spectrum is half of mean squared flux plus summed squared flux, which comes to 135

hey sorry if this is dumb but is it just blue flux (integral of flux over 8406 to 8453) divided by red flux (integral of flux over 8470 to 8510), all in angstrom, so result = 1.2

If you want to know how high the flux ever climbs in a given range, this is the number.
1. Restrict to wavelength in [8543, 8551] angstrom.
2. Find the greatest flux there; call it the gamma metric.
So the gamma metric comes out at 6.136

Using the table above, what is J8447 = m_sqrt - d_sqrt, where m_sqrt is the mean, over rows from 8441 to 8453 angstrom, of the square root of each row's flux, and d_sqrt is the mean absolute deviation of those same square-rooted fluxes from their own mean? 2.59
